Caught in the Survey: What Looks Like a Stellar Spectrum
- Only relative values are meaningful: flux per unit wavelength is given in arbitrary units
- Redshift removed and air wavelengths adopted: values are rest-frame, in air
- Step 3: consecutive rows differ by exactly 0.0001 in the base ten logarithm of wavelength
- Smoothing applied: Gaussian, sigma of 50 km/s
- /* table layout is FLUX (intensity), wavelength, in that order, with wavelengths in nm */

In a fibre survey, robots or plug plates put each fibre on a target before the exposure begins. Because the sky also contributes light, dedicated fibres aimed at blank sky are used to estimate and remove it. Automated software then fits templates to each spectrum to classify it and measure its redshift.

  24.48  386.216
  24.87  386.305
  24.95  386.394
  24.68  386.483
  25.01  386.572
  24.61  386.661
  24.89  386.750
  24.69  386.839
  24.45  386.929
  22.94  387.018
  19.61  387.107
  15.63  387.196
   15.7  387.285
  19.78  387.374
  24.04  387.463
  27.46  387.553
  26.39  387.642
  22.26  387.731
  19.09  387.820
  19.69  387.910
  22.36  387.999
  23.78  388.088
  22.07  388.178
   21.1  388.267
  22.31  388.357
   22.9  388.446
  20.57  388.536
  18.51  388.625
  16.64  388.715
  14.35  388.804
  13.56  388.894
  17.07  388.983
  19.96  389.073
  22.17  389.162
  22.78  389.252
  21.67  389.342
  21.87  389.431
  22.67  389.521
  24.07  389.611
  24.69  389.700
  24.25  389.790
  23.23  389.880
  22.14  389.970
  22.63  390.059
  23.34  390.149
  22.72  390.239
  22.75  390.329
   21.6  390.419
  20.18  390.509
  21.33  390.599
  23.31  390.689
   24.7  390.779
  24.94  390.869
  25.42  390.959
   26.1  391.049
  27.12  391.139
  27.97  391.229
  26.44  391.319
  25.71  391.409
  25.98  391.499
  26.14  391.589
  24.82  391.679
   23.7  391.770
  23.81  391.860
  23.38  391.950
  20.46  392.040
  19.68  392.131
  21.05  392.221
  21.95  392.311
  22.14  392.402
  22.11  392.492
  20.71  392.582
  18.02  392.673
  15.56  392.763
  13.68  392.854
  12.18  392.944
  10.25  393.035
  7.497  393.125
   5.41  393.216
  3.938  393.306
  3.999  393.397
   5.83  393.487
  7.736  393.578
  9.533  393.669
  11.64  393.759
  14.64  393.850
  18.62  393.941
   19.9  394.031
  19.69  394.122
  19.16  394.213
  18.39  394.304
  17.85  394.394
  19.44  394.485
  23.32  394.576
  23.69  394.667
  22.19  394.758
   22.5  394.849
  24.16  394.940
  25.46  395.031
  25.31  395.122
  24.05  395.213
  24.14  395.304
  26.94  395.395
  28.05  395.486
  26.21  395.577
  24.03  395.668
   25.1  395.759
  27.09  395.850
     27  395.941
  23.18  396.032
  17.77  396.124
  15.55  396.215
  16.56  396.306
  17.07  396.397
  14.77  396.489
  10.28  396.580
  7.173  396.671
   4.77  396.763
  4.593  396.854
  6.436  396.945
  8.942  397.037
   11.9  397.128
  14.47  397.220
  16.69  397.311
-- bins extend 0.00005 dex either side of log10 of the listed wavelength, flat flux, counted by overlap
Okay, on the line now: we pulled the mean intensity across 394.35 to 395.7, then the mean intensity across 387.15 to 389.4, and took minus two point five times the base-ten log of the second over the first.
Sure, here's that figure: 0.16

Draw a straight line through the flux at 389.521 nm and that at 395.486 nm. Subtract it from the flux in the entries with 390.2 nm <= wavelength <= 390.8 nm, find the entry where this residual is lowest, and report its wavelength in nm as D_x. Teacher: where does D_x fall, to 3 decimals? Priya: 390.509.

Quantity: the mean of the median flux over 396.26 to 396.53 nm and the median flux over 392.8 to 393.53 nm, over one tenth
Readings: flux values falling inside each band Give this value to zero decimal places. 116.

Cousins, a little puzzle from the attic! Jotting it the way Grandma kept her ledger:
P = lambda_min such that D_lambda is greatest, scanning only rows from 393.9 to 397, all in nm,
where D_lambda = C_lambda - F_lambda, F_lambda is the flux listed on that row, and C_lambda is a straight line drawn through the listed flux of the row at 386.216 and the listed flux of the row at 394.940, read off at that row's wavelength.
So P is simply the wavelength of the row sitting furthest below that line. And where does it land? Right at 396.854 nm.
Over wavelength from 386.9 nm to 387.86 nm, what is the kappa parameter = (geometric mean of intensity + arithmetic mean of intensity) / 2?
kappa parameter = 21.4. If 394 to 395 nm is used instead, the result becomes 20.9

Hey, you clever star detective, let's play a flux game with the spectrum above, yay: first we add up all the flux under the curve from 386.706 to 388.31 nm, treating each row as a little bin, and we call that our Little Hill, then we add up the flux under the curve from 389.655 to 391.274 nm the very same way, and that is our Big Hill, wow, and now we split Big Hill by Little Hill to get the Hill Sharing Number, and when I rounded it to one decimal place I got 1.1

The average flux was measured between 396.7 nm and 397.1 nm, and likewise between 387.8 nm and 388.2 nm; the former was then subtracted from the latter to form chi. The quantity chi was 15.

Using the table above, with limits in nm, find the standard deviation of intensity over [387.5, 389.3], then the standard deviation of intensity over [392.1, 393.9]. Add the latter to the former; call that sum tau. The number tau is 10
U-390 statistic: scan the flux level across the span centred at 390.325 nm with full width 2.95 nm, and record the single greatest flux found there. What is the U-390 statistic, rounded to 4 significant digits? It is 27.97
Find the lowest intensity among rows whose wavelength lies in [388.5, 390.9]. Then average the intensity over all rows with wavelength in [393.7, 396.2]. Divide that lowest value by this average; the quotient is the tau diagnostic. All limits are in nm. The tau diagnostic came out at 0.61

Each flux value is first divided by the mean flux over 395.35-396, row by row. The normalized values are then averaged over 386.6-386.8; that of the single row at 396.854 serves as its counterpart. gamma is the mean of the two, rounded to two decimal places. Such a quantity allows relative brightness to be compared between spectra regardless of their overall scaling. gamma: 0.56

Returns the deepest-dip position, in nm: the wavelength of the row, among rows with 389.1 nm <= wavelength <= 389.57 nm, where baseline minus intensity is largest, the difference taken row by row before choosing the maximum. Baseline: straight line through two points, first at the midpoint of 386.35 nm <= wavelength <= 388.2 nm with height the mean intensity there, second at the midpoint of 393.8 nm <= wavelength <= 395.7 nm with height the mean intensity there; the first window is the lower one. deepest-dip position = 389.342 nm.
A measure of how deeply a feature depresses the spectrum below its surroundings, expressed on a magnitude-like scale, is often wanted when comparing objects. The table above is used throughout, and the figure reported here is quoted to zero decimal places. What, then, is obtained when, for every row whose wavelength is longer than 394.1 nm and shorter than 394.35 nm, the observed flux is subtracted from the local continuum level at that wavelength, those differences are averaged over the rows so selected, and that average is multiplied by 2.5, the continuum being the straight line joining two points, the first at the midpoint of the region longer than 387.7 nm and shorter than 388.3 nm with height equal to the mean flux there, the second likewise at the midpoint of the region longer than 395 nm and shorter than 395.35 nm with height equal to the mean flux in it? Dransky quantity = 13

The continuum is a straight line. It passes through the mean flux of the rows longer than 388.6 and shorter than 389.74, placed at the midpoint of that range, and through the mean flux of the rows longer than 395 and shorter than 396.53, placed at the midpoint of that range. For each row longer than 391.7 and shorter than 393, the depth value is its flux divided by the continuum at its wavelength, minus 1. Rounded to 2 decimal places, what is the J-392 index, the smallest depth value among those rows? -0.44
